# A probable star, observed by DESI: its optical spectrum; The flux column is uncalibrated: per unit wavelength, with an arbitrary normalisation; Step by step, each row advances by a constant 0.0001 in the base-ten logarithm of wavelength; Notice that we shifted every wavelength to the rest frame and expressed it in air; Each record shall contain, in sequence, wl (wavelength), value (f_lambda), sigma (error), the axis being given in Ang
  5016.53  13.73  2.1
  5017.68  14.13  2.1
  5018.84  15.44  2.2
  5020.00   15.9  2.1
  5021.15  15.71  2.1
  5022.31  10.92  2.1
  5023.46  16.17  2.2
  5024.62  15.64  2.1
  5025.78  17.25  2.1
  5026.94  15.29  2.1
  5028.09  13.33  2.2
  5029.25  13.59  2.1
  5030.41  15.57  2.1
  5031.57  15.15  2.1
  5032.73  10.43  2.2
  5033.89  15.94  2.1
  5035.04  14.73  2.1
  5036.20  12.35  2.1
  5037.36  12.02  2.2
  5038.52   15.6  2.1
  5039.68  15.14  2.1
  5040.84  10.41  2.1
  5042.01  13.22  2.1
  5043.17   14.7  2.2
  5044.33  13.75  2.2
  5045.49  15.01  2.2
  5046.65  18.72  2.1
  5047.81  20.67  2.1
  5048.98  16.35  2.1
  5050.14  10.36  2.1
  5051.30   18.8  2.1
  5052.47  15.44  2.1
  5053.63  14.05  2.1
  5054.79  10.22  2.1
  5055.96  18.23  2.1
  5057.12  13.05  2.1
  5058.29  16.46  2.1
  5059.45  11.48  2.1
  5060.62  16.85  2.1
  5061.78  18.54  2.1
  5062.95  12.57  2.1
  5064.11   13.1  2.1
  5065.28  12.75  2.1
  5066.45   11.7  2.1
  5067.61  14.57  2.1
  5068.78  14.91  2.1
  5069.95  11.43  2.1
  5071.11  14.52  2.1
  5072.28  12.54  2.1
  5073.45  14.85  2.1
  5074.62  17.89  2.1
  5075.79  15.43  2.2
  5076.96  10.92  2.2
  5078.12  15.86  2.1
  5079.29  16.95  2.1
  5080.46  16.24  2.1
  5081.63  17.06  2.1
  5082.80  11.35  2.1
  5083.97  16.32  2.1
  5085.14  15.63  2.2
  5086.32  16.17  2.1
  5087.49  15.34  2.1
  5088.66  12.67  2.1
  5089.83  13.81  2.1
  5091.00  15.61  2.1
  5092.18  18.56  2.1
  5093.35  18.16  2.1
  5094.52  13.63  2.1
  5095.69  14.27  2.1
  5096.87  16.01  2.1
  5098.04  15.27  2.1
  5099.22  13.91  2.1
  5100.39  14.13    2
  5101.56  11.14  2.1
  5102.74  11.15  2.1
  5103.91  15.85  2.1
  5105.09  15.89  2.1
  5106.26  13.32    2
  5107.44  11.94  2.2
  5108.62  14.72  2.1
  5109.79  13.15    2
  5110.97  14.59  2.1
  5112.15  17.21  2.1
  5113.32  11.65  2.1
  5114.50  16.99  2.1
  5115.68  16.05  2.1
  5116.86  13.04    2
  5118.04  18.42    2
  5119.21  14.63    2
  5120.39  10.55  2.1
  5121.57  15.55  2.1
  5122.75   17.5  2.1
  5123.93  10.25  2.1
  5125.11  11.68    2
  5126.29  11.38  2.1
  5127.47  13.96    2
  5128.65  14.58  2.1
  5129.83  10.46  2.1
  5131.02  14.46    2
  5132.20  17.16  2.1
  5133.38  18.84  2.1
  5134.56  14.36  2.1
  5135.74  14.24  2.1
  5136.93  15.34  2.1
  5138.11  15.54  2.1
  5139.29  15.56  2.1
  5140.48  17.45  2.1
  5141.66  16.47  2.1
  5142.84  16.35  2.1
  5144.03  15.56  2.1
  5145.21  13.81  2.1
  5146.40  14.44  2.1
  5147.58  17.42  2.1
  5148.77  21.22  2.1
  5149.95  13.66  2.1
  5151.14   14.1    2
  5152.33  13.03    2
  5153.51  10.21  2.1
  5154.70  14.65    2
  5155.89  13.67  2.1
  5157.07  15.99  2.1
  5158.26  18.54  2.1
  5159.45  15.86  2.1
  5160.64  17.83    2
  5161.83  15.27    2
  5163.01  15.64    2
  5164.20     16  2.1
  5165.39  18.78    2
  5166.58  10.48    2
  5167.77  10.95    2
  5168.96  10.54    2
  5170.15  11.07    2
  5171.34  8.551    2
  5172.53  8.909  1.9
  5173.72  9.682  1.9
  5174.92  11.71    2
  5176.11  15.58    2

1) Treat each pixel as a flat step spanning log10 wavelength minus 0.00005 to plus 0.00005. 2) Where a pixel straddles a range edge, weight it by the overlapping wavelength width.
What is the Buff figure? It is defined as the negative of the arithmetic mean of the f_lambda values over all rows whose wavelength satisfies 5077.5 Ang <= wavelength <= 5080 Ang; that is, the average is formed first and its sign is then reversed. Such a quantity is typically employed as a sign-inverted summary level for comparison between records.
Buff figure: -16.4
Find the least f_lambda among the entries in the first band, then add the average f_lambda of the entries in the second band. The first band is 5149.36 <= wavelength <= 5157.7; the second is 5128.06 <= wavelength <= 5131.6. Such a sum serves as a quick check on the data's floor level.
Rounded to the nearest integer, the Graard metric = 23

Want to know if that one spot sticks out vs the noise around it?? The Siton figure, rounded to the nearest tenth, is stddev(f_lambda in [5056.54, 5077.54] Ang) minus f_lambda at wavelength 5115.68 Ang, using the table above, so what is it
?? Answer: -13.8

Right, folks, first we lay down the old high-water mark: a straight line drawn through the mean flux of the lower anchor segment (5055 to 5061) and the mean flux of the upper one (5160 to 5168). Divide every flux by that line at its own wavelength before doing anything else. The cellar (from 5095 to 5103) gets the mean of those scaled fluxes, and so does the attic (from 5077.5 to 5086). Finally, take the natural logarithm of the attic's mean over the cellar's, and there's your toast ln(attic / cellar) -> 0.13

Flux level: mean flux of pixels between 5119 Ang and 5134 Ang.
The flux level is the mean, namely 13.9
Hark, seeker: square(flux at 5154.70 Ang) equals 215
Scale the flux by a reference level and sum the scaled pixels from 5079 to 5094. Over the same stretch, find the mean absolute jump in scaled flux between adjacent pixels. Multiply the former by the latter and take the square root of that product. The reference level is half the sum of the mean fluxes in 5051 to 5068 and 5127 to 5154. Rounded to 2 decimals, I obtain 1.34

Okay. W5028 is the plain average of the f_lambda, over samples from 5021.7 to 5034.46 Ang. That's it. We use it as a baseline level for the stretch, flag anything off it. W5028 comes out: 14.5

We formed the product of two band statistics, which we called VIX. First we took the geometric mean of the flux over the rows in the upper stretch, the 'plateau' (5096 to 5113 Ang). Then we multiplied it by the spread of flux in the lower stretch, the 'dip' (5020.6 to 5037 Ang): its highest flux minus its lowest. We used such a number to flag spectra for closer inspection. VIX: 96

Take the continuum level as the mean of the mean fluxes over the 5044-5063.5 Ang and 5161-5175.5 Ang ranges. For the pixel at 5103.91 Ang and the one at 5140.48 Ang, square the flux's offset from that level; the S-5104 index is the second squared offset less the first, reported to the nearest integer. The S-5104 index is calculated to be 9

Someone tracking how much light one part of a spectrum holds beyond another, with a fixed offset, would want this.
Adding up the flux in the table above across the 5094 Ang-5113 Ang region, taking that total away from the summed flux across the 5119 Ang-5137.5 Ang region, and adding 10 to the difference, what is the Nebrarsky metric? 8.8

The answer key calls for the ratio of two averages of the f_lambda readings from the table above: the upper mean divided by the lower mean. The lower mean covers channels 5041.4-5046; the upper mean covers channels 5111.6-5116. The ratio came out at 1.09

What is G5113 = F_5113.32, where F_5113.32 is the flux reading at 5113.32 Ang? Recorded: 11.65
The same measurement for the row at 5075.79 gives 15.43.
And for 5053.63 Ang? 14.05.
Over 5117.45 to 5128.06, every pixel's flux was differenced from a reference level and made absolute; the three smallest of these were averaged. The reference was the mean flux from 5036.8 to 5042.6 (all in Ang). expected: 1.21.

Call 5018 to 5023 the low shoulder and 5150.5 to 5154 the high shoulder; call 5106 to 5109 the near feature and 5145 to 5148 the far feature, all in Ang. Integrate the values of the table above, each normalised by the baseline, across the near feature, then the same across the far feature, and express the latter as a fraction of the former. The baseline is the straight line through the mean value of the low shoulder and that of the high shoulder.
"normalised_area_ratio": 1.21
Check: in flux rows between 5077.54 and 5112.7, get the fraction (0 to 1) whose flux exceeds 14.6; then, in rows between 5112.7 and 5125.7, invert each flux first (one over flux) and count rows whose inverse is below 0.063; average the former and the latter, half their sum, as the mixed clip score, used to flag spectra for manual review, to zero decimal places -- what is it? 2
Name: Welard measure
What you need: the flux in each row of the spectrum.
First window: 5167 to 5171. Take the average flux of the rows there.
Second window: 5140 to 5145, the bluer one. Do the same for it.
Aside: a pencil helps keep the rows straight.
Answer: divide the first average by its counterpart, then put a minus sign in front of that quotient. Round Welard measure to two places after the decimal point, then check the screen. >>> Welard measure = -0.66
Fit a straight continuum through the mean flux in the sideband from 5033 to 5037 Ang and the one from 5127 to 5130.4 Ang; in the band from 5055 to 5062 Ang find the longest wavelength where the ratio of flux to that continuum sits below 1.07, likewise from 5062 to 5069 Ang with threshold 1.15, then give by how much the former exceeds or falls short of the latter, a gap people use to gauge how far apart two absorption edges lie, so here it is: -9.3 Ang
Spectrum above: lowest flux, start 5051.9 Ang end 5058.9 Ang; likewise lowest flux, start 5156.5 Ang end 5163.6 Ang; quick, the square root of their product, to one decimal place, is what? 12.5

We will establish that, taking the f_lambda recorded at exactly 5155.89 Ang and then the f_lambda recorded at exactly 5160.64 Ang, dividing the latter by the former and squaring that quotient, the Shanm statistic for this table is 1.70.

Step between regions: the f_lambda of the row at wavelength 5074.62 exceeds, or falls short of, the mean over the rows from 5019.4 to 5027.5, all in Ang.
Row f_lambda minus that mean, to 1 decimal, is 2.6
